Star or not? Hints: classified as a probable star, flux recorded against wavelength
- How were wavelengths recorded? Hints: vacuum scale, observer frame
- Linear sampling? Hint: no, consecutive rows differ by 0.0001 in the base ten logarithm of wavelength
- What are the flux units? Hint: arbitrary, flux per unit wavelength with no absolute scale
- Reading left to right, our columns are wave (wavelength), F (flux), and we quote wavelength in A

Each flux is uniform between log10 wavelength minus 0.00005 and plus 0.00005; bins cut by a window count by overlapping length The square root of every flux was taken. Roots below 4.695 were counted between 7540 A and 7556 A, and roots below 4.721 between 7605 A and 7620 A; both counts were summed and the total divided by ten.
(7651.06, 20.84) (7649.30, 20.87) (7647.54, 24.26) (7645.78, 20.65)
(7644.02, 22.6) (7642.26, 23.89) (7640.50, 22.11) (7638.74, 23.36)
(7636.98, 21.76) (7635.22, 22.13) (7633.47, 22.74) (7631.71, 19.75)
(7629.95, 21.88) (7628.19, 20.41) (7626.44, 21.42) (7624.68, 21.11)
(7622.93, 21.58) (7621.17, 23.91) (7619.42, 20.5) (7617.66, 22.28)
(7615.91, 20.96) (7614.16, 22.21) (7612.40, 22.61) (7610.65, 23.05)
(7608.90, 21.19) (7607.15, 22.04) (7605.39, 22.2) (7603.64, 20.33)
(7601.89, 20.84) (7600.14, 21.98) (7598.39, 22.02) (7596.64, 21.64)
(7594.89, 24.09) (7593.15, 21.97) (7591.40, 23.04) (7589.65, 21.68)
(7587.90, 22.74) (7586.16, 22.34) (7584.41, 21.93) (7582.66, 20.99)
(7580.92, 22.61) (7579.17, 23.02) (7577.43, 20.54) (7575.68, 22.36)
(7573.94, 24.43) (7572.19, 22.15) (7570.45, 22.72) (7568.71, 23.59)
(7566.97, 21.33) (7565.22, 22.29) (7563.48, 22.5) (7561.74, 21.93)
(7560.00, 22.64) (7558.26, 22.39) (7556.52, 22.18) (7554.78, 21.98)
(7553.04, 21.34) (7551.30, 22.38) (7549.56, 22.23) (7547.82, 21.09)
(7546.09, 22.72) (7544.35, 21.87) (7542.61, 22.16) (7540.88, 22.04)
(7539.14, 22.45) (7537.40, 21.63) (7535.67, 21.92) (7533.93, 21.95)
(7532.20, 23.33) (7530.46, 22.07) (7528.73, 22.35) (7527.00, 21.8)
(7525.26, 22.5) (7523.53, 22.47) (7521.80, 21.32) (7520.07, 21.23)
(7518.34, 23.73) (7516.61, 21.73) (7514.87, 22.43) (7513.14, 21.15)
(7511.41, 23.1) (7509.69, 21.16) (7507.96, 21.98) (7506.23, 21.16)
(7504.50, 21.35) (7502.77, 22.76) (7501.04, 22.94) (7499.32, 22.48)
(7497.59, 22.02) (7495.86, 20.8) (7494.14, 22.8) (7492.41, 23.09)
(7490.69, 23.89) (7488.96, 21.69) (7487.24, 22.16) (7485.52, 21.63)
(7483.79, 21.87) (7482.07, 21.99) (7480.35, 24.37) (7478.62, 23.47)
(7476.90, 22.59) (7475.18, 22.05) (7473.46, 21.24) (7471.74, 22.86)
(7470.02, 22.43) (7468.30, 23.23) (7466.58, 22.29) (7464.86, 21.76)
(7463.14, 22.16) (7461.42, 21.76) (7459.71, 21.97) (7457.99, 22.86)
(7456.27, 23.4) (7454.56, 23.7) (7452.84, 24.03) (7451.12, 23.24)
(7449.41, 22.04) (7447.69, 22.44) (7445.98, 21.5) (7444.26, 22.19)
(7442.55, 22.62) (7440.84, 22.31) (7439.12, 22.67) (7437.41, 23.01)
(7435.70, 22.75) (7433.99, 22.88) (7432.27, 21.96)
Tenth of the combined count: 1.20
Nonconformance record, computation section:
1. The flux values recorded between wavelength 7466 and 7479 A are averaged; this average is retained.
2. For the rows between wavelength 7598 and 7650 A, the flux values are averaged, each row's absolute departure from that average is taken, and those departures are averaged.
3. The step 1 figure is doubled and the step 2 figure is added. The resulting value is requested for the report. 45.9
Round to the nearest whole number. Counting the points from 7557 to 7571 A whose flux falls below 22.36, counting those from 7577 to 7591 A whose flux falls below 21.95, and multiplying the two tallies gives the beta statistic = 12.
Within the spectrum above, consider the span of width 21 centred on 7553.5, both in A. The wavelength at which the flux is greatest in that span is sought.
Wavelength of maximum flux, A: 7546.09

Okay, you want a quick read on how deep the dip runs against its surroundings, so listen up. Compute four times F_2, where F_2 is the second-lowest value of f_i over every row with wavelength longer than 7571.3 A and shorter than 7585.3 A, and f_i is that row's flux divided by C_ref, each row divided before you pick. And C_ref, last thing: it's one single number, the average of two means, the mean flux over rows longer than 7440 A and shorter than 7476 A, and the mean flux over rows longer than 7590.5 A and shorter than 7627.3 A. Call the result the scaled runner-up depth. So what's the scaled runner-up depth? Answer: 3.78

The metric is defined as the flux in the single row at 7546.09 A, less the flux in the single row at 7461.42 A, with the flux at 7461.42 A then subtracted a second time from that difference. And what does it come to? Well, -21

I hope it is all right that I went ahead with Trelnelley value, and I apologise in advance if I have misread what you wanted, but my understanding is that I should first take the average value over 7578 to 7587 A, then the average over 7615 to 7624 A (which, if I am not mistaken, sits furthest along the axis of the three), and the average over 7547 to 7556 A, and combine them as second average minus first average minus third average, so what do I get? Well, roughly -22.1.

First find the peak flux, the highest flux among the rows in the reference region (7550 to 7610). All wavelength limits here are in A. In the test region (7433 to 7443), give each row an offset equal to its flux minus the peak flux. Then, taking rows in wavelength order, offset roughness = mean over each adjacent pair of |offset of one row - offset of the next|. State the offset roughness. 0.3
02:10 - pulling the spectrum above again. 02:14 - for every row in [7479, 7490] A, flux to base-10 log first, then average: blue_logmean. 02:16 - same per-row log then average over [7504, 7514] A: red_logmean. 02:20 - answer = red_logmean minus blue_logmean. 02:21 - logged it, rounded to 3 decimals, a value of -0.012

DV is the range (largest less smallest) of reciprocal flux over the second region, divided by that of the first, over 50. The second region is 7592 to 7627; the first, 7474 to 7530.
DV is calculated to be 0.022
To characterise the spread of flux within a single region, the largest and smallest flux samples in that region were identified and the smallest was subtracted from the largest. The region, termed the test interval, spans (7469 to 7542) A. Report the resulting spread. 3.6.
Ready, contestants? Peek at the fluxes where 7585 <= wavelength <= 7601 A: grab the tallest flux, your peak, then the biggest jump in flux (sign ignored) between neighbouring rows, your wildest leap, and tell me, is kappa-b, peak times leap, 59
